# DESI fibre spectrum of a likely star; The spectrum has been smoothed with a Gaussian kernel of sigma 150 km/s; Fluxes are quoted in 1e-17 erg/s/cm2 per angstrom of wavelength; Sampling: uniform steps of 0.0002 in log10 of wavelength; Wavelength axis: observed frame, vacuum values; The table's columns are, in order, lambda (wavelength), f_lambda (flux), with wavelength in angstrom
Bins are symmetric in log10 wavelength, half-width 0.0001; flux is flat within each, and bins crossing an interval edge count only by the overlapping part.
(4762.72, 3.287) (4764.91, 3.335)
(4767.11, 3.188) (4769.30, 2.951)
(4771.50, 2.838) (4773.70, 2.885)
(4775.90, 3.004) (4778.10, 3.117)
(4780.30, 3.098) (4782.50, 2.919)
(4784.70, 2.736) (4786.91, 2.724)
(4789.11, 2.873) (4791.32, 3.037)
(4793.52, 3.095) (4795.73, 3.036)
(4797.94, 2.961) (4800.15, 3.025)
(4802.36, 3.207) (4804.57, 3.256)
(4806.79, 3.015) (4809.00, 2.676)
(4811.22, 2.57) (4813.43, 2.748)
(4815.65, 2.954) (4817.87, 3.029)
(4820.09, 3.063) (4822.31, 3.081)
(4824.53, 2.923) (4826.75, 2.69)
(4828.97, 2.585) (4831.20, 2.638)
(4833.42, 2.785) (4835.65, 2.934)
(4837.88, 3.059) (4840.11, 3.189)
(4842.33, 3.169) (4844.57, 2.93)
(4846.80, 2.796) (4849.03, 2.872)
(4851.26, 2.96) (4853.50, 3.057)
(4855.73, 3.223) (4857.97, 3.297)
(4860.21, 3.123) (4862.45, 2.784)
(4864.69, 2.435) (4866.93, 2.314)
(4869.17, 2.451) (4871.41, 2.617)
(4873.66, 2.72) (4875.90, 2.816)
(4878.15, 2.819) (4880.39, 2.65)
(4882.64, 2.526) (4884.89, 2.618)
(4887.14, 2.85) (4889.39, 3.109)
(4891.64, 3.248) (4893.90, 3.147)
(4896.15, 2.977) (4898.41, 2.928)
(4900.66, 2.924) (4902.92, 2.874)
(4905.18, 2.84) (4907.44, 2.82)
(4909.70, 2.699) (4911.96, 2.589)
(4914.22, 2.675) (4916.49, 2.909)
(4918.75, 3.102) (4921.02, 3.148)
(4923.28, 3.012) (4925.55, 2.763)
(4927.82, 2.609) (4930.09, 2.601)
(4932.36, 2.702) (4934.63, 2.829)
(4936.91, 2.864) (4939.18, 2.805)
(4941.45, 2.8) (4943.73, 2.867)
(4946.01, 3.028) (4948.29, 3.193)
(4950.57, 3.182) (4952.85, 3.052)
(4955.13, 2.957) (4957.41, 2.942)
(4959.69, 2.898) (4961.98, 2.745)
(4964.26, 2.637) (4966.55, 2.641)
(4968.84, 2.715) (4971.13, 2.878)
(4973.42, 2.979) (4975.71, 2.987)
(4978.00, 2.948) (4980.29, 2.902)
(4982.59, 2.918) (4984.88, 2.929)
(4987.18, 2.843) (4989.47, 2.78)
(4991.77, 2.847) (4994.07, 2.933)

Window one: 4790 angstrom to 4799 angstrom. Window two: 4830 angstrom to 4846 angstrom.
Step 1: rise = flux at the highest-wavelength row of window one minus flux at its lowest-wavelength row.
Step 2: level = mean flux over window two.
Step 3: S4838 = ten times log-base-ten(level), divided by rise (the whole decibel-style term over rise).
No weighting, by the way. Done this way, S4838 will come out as -62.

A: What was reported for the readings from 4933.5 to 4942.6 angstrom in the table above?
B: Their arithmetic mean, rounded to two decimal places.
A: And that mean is 2.82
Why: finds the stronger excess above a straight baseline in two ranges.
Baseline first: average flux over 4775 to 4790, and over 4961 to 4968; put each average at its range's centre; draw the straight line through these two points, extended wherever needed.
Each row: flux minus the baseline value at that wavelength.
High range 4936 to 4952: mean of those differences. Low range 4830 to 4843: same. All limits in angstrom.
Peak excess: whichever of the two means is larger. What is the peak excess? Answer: 0.26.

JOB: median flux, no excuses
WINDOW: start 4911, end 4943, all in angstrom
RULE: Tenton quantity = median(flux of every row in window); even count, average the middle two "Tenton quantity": 2.80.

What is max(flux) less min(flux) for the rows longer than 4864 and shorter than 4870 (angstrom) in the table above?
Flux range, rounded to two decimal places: 0.14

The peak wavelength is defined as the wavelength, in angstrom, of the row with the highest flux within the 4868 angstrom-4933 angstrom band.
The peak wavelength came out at 4891.64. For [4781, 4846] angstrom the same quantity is 4804.57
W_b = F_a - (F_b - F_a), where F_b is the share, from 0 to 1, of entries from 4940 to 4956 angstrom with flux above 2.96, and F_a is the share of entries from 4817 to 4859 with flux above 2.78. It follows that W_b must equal 1.11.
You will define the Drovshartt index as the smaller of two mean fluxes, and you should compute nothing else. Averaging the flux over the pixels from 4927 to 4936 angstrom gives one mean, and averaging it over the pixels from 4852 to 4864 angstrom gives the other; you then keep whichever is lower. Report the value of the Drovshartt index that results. 2.69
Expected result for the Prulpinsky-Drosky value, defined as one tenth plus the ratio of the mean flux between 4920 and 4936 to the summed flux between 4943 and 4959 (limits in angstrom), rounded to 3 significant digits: 0.232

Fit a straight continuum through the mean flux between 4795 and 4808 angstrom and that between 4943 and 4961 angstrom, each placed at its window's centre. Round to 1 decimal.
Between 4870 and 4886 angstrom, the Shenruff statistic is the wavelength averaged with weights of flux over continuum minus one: 4878.6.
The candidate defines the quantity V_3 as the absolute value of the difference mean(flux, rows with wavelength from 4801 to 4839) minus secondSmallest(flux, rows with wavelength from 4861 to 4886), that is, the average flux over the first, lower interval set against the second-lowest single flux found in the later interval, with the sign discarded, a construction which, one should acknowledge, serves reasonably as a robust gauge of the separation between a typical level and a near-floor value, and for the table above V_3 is 0.46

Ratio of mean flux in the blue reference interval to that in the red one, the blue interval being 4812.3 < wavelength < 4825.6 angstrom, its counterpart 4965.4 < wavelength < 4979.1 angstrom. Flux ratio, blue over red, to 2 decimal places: 1.04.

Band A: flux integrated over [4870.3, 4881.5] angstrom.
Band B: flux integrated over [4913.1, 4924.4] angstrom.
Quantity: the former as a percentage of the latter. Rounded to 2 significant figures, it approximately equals 91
